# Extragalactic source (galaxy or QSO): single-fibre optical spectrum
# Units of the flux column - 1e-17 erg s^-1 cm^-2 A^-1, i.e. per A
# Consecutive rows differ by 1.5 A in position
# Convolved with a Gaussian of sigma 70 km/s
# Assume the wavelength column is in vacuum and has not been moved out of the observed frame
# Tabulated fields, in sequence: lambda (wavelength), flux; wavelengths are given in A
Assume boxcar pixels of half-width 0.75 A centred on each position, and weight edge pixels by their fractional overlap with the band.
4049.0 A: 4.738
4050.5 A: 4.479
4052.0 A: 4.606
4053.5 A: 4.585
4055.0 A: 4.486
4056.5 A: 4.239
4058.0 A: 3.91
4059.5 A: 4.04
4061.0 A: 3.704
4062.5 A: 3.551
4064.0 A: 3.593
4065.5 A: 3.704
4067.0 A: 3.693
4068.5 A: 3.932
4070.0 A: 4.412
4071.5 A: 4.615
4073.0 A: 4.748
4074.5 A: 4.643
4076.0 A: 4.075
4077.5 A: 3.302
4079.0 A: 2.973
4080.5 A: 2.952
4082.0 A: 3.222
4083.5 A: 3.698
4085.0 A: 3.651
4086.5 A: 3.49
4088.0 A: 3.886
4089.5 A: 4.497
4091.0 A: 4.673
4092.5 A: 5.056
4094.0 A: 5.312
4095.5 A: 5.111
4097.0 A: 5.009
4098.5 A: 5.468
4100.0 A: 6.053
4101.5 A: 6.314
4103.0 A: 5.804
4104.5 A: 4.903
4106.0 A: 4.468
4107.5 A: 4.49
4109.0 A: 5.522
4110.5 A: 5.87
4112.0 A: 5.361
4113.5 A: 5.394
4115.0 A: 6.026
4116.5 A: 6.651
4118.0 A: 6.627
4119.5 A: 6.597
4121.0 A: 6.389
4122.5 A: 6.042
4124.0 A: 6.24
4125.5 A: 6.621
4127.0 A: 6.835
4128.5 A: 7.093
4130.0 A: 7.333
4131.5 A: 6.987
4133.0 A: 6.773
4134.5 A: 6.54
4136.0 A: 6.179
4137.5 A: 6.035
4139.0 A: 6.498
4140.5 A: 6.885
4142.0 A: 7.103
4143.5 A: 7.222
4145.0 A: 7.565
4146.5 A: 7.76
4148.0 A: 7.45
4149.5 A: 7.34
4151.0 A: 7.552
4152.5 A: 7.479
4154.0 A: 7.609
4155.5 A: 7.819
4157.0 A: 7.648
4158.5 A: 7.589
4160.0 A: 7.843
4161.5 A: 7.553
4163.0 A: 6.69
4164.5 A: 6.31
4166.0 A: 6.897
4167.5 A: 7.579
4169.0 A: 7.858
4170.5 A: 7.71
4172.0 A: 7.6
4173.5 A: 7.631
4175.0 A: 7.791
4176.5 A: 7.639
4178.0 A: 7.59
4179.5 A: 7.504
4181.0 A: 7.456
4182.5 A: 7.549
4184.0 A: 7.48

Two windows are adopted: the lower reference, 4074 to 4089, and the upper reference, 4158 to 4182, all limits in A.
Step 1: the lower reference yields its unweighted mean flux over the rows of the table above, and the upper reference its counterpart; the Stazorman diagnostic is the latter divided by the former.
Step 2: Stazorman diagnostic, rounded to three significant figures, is 2.08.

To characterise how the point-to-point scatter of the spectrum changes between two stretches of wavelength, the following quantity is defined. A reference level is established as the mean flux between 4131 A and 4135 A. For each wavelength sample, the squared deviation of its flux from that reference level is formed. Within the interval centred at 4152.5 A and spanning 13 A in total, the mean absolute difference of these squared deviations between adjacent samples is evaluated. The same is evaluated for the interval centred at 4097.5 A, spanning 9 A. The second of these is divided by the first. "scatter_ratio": 3.0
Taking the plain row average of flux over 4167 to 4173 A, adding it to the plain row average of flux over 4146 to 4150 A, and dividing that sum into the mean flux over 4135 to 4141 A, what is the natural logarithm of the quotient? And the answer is -0.87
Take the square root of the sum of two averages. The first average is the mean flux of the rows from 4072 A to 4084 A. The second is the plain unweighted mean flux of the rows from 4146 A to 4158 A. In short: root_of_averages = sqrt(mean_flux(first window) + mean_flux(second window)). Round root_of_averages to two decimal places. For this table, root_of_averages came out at 3.36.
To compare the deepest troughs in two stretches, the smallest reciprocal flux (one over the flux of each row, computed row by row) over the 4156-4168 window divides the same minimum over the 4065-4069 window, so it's 2.0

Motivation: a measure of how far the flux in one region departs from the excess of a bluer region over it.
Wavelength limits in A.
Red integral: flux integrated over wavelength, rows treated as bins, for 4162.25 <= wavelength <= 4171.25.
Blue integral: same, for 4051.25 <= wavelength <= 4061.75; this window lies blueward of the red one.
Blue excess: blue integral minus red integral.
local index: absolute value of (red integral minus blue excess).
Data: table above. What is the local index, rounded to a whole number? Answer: 85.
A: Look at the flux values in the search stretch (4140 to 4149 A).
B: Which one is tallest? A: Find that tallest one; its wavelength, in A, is 4146.5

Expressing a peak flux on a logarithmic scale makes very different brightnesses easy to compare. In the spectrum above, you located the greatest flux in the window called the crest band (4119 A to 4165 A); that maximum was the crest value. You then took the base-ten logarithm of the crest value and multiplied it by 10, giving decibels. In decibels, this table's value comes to 8.94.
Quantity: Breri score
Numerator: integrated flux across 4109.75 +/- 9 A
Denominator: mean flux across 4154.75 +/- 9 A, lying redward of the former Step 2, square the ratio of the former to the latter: 181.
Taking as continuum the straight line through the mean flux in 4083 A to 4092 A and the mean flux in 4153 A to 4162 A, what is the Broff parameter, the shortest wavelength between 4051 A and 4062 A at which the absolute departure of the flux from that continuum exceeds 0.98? 4052.0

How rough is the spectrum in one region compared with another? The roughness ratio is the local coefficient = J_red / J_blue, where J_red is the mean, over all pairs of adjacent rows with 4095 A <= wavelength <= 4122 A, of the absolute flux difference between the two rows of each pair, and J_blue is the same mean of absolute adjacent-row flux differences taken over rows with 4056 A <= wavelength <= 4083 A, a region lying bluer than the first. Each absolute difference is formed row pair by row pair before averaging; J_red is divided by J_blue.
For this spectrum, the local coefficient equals 1.59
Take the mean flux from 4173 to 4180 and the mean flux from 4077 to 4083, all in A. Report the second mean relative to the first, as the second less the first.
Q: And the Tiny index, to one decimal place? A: -4.5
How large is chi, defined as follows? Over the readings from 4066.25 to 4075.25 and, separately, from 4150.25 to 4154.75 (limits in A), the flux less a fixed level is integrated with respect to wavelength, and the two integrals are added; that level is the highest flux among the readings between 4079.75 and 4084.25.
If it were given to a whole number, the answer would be 23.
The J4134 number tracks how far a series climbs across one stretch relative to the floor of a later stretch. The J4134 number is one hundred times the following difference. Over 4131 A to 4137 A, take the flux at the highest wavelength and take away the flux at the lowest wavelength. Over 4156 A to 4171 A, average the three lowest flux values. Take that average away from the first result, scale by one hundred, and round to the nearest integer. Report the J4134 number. -744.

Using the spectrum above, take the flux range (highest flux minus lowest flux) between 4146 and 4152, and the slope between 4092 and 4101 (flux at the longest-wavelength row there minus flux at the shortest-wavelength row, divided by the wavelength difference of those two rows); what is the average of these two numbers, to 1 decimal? 0.3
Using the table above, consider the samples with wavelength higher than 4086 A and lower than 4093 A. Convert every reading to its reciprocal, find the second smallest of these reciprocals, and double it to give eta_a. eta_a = 0.43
